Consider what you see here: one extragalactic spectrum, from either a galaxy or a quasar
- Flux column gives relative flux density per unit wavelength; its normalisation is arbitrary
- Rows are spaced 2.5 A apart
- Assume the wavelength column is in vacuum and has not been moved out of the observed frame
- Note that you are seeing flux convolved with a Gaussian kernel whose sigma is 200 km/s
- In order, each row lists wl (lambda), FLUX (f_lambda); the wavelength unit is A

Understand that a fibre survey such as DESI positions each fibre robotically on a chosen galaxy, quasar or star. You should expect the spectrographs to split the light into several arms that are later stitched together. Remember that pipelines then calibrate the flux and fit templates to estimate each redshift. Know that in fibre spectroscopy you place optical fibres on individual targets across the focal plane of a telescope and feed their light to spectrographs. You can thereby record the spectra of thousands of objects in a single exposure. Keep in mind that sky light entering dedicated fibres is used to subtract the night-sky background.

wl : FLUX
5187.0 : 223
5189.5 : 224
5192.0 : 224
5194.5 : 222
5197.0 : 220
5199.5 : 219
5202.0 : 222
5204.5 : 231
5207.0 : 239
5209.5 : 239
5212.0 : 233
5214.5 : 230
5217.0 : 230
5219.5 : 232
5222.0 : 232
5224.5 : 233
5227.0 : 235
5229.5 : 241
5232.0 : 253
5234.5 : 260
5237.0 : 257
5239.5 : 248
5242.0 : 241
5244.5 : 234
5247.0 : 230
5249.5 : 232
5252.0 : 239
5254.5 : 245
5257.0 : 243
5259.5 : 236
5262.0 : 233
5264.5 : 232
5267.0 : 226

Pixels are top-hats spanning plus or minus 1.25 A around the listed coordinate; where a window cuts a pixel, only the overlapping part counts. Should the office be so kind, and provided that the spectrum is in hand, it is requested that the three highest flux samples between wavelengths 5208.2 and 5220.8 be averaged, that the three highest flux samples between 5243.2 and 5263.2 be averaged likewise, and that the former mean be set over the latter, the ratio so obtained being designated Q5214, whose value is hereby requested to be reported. 0.97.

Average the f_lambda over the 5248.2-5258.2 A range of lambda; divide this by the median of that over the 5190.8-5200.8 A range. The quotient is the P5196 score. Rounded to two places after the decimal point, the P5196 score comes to 1.08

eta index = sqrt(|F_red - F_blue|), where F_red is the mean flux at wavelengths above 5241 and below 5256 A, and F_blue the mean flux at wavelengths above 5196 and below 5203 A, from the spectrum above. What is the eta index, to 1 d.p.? 4.1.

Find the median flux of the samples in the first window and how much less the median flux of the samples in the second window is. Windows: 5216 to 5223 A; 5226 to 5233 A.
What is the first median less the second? -9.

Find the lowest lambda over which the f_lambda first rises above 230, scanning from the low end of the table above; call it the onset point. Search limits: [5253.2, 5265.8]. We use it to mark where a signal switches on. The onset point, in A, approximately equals 5254.5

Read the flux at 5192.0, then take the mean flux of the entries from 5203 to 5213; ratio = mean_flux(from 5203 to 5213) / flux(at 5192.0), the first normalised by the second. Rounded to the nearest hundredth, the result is 1.05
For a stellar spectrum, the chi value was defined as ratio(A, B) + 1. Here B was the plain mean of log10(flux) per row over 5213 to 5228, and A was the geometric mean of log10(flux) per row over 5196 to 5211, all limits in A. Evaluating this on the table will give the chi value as 1.997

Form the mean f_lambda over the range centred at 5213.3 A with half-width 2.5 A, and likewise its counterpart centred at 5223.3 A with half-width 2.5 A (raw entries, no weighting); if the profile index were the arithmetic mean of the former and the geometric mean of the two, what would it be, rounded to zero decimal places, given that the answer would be 232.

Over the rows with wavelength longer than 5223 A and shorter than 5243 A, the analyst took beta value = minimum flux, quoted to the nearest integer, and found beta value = 233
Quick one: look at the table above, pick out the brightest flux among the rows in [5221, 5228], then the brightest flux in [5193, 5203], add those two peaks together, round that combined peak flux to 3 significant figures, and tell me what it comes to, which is 457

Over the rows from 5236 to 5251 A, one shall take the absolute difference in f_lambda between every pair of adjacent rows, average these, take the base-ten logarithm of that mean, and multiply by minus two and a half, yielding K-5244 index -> -1.91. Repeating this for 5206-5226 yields -0.59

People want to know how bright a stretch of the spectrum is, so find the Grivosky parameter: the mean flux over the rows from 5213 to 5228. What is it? 232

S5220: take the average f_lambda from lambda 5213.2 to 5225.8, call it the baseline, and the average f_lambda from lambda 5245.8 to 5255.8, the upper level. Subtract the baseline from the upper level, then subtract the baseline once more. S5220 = -226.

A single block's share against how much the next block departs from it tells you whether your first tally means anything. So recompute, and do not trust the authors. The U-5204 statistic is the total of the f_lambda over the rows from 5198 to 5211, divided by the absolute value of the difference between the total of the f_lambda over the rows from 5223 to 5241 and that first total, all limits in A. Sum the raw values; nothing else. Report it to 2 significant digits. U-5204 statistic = 2.0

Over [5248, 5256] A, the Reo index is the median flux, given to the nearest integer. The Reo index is 239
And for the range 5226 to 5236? 247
